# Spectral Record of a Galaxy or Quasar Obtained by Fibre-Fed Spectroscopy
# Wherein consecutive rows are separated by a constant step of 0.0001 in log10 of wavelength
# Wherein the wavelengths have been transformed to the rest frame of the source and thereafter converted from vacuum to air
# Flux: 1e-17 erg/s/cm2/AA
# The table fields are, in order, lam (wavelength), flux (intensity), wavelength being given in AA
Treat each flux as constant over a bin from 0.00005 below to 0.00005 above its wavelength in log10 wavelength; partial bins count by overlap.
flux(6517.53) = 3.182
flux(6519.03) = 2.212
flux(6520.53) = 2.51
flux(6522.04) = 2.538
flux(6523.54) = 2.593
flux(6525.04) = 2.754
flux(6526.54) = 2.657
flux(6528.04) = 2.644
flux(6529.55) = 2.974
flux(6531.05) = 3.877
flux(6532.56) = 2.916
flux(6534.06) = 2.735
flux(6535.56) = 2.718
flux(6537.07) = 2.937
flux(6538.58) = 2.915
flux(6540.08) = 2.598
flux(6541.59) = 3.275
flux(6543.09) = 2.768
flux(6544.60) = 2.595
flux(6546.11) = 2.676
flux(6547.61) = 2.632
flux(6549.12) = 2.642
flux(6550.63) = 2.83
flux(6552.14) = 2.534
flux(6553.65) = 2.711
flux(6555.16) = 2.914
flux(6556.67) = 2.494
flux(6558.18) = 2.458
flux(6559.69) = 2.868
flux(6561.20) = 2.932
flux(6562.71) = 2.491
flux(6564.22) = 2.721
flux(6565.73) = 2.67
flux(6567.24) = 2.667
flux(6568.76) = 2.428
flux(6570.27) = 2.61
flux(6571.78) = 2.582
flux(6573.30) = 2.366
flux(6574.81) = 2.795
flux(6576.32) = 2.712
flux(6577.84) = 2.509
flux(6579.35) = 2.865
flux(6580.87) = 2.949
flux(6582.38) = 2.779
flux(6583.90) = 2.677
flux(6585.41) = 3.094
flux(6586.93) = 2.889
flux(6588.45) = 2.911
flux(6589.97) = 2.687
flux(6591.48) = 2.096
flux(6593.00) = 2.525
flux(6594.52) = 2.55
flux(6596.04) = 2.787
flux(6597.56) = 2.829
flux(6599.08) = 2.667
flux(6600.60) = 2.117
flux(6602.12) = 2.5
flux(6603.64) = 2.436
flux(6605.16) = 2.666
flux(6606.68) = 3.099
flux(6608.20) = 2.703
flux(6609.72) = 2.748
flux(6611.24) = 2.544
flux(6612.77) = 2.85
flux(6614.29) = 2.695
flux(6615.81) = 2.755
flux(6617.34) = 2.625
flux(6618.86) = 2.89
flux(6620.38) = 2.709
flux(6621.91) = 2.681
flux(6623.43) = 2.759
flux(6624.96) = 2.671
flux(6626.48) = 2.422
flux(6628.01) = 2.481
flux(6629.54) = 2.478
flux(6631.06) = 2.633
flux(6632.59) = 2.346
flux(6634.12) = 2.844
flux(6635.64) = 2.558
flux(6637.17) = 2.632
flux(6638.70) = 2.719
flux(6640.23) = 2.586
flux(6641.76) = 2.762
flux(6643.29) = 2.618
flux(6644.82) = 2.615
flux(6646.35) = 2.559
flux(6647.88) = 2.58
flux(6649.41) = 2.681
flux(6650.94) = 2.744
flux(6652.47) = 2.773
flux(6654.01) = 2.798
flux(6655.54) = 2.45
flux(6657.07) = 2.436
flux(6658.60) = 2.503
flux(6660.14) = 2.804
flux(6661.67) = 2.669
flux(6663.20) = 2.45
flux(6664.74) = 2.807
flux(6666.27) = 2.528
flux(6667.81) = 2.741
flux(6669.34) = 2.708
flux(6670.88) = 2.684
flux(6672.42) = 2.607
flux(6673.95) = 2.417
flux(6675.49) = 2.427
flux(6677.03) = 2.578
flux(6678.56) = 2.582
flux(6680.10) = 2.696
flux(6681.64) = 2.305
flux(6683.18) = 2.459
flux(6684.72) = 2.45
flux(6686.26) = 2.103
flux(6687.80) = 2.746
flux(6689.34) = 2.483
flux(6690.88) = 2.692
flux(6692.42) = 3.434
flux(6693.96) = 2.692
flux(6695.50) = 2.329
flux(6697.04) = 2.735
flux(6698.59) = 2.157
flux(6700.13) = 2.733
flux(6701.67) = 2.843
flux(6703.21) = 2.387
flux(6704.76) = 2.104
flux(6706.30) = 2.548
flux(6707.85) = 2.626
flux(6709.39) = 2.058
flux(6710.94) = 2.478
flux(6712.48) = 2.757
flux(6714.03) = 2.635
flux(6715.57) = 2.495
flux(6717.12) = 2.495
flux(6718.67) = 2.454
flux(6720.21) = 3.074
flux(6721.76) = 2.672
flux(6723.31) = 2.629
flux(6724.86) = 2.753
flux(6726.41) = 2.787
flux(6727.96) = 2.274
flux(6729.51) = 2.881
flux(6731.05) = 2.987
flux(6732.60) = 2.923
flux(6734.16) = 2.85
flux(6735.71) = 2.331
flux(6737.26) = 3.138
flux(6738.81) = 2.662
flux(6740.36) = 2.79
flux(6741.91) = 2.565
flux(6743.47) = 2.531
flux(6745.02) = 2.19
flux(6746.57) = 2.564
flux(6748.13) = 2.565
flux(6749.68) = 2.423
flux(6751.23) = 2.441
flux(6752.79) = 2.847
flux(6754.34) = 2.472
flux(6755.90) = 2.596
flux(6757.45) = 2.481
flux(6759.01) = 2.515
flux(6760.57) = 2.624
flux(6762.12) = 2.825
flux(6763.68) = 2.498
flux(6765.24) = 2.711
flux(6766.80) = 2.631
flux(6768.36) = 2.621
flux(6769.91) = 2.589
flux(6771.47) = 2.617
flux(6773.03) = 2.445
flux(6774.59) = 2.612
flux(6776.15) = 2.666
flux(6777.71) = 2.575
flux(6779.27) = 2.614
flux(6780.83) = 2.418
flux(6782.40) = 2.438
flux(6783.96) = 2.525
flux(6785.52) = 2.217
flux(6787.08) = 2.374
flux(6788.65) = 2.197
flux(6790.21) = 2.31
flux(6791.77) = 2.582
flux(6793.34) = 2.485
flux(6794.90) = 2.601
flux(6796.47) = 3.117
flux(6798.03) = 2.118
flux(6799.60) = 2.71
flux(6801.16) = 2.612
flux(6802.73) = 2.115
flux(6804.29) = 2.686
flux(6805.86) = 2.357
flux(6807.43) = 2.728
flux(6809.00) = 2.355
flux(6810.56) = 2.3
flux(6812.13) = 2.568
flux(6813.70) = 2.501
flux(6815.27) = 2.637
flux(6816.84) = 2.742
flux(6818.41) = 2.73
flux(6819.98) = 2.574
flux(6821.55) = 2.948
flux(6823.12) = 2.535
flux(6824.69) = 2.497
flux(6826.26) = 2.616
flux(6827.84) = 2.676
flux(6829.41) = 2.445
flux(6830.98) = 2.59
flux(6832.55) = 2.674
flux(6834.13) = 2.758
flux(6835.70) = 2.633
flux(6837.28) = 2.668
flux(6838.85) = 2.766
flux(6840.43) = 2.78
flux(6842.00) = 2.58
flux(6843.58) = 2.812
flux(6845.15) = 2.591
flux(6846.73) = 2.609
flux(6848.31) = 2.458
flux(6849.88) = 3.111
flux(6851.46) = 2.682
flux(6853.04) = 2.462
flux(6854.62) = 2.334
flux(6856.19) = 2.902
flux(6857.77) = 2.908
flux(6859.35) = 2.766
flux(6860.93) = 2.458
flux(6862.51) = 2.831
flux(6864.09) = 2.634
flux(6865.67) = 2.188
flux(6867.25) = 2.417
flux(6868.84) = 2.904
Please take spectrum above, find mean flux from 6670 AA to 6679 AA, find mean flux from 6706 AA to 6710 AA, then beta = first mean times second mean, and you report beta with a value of 6.1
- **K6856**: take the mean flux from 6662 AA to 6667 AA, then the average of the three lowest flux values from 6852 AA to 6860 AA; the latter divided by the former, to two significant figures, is 0.97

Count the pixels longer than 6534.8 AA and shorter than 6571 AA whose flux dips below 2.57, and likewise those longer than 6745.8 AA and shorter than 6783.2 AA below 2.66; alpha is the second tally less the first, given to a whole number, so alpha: 15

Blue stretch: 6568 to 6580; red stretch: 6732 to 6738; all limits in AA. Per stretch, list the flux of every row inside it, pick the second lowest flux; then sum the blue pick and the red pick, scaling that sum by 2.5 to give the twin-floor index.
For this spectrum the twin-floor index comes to 13.2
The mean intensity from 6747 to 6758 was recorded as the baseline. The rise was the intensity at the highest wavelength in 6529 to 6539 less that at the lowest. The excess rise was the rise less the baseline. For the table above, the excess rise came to -2.61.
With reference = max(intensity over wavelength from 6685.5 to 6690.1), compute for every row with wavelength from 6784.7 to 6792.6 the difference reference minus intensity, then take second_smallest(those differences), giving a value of 0.37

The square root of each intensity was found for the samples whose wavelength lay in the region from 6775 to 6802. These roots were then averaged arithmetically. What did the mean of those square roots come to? 1.581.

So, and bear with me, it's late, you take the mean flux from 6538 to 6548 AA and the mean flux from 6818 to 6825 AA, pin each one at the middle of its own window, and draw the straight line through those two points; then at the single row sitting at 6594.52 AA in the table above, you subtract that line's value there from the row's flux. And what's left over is -0.21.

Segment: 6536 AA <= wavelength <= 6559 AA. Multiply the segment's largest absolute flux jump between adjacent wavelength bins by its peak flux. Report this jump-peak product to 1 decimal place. 2.2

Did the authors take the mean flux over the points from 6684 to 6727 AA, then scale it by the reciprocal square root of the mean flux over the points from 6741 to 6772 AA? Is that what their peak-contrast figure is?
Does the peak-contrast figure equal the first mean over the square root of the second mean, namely 1.61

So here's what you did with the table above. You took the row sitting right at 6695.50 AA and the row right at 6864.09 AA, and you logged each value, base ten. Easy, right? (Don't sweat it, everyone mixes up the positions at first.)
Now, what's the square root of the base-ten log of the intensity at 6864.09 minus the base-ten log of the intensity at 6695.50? 0.23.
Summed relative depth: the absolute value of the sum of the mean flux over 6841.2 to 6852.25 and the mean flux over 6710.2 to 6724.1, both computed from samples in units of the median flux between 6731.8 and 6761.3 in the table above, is 2.08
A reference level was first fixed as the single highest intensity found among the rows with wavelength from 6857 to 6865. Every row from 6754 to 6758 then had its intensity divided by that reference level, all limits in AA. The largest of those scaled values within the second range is 0.89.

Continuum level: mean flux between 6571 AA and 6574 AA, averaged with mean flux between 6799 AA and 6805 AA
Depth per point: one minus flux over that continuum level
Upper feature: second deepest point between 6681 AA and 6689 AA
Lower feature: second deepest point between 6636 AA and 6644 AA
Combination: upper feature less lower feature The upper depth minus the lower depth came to 0.13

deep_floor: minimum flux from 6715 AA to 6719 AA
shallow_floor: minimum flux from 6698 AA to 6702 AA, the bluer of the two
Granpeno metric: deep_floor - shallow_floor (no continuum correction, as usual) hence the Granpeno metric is 0.30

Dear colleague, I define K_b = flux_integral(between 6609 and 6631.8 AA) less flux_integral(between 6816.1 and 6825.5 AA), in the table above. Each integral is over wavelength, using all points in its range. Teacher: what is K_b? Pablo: 36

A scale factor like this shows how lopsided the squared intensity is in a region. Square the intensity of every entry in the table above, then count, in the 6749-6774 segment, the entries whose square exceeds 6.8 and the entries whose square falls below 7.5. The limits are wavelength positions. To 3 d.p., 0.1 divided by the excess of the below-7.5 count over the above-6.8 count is 0.014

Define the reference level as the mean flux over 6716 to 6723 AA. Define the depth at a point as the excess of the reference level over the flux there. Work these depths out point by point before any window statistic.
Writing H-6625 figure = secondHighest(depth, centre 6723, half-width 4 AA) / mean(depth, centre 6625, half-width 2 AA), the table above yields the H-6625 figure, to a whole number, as 0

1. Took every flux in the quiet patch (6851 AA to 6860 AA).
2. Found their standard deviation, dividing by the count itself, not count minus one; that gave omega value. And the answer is 0.21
